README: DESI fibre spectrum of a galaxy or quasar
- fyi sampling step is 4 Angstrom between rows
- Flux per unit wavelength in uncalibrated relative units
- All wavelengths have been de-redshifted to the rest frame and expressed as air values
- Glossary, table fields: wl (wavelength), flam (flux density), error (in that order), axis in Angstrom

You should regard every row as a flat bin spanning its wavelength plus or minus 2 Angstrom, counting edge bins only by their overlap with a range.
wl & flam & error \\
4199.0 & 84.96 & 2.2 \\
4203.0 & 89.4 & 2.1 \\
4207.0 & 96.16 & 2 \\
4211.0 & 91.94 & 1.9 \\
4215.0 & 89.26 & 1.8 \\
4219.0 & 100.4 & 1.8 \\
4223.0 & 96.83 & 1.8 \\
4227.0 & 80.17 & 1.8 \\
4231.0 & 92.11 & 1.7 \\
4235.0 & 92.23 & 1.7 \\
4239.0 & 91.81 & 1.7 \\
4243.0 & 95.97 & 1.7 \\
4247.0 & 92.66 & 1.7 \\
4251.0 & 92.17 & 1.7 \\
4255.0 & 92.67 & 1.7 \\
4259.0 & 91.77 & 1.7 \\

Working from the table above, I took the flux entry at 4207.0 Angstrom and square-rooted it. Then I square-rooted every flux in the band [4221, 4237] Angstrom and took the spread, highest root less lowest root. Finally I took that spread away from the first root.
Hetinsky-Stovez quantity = 8.9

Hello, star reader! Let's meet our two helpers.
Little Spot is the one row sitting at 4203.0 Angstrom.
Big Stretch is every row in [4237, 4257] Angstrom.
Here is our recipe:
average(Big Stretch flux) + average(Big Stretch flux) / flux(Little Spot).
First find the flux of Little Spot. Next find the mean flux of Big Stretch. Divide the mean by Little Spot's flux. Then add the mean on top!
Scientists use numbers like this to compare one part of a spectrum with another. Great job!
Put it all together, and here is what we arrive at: 94.1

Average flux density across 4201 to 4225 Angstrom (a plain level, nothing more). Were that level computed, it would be 94.0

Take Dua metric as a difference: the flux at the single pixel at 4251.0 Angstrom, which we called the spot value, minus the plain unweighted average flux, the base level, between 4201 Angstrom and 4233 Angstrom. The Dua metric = 0.14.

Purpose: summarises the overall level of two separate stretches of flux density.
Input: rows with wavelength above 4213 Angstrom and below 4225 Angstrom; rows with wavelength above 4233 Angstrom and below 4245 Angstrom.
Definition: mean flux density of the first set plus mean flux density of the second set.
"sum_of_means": 189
